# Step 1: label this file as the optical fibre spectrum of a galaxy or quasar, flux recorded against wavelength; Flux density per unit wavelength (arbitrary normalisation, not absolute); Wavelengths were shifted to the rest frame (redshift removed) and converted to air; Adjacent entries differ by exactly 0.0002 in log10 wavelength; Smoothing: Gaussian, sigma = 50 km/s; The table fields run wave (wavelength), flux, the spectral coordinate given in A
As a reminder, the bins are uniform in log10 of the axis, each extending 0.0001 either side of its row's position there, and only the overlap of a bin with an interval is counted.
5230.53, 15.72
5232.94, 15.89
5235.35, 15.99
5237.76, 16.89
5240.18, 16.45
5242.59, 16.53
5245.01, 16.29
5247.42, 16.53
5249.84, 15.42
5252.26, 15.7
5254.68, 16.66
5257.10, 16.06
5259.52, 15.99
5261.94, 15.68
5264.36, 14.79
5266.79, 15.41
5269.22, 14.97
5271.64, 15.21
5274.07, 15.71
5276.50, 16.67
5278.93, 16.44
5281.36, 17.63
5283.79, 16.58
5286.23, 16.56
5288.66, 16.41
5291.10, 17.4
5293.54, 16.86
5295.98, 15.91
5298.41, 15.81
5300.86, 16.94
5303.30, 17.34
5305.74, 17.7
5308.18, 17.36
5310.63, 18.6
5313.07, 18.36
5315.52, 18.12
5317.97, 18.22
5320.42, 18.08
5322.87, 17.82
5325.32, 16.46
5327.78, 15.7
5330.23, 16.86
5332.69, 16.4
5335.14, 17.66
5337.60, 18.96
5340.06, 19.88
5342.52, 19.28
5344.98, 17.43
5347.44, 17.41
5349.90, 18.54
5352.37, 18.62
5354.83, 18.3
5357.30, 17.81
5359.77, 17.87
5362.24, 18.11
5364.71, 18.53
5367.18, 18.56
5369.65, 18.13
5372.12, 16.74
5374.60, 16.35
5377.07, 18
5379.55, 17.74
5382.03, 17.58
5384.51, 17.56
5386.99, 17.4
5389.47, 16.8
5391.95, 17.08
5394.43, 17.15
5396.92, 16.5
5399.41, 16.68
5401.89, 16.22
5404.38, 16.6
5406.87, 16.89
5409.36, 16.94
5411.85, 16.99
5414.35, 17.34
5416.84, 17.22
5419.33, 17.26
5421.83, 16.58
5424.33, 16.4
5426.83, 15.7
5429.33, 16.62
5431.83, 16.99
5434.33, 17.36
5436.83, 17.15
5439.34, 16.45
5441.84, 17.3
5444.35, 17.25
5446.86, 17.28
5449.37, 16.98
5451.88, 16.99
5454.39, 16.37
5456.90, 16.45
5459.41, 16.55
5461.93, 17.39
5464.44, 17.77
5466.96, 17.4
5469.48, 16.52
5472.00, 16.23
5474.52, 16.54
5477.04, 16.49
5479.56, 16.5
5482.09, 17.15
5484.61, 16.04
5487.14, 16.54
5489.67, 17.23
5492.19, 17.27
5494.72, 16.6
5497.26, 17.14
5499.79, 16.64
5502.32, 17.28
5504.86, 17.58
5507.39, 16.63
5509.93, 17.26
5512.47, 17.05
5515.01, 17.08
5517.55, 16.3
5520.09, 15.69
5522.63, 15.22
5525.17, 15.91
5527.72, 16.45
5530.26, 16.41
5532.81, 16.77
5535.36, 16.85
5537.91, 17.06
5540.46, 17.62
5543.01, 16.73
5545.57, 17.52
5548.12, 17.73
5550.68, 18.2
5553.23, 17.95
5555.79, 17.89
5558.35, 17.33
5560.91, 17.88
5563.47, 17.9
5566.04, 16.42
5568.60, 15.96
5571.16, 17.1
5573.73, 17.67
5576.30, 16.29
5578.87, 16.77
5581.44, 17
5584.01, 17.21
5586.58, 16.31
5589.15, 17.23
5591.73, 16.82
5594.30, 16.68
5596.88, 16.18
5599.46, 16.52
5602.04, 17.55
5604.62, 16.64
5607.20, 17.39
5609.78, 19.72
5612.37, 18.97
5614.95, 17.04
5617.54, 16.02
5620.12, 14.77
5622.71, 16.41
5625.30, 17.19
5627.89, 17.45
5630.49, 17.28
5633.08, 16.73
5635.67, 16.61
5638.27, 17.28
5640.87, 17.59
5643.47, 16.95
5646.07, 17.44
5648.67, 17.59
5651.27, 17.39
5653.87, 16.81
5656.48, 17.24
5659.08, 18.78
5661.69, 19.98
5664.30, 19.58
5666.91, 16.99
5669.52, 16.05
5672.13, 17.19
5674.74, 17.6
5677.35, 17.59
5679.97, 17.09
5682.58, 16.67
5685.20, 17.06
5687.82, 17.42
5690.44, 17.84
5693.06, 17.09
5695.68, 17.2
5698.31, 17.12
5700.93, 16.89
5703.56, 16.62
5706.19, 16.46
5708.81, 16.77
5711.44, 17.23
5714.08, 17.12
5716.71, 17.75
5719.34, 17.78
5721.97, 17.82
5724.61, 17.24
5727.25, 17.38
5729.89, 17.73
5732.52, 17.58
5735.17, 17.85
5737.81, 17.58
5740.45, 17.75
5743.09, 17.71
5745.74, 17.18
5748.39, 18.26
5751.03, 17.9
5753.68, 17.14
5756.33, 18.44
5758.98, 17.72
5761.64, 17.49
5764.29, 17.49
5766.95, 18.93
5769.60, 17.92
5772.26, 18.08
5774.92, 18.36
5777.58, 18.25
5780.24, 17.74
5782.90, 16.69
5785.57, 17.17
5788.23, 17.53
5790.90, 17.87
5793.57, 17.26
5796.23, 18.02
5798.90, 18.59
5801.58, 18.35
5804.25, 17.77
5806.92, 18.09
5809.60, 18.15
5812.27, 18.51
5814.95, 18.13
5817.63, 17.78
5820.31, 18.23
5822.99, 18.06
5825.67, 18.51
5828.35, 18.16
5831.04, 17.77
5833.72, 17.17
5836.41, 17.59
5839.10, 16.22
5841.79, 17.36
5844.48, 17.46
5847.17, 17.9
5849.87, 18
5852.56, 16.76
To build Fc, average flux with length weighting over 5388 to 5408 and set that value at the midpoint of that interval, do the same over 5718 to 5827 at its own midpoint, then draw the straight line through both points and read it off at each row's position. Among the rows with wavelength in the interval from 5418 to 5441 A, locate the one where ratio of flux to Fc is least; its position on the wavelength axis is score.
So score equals 5426.83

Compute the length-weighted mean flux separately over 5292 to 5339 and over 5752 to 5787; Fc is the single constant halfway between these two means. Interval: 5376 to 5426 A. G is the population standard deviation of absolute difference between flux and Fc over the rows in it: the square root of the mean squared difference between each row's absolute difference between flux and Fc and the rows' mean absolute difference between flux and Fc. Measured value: 0.38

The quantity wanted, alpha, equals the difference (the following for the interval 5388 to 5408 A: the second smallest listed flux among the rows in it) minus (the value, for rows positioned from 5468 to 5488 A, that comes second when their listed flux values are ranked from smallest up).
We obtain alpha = 0.3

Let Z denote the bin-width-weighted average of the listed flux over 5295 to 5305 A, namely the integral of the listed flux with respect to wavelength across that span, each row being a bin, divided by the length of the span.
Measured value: 16.6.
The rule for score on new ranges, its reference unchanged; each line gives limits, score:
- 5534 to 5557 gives 5543.01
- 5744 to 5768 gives 5753.68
